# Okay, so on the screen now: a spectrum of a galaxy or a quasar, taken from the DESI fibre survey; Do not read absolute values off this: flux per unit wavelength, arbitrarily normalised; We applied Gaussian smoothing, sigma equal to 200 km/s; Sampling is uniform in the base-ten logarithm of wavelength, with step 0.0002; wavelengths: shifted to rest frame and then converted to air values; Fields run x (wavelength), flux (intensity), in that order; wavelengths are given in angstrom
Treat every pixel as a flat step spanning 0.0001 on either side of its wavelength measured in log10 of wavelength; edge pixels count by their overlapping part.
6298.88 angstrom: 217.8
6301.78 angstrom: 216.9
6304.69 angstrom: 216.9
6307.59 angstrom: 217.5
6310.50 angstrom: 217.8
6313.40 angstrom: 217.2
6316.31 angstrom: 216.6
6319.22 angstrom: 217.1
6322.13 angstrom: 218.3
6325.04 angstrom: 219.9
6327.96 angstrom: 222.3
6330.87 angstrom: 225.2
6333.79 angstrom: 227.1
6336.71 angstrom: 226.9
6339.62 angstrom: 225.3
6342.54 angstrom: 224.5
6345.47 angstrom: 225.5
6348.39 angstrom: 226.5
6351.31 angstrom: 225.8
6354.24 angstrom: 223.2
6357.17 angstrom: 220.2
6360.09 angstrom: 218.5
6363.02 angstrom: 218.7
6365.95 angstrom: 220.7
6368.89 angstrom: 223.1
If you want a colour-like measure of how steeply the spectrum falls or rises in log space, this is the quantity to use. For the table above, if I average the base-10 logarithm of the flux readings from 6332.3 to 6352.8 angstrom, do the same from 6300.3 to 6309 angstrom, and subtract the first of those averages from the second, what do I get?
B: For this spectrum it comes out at -0.017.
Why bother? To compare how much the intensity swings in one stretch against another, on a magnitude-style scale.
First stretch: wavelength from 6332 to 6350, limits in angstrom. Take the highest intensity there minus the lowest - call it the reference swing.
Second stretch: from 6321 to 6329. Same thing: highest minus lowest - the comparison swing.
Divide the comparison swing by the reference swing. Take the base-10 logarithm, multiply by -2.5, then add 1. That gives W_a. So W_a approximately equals 0.53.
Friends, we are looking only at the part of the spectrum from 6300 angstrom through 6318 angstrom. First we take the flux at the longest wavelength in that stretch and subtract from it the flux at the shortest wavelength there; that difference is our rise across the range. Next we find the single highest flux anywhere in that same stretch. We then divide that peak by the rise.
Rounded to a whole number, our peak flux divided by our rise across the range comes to -726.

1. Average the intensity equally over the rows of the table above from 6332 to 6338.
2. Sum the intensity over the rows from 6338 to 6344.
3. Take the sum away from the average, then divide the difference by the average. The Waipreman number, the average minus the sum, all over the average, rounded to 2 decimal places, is -0.98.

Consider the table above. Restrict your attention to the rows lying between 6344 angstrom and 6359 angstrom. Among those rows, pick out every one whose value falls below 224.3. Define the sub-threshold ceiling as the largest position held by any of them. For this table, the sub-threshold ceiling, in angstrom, 6357.17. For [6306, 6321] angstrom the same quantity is 6319.22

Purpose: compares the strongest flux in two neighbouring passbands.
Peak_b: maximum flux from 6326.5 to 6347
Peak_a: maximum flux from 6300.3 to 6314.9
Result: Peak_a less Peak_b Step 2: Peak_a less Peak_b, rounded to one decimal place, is -9.3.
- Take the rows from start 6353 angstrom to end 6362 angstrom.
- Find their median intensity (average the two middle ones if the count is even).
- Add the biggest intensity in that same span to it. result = 443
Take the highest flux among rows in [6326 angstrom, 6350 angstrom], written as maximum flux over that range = 227.1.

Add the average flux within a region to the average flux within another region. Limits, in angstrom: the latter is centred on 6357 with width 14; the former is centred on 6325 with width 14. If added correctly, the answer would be 442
